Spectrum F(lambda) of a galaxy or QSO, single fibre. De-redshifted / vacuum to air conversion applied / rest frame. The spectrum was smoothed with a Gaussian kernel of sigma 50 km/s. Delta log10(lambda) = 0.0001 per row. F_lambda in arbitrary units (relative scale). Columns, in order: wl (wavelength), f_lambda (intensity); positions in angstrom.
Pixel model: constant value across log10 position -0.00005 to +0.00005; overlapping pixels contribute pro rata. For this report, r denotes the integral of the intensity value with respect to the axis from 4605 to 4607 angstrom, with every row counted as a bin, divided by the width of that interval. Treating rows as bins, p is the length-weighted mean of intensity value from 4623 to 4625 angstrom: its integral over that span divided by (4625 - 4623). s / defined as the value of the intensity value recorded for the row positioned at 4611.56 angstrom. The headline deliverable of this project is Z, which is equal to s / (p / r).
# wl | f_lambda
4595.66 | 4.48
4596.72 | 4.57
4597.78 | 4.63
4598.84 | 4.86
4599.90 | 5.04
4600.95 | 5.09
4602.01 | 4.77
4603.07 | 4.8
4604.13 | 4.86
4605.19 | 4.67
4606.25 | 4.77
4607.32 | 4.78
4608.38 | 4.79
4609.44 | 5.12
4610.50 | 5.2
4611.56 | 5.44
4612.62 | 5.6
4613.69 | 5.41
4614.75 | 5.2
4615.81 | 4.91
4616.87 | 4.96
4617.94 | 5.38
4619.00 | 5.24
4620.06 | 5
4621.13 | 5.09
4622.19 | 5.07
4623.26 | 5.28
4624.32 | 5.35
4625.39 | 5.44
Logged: 4.8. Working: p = 5.33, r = 4.7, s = 5.44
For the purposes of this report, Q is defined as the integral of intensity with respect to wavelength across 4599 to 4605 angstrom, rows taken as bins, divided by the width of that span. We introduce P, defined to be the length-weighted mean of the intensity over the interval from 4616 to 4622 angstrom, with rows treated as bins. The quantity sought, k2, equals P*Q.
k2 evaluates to 25.1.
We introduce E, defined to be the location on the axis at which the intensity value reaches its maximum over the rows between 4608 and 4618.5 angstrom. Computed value 4612.62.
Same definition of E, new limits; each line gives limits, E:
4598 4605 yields 4600.95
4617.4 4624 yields 4617.94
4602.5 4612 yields 4611.56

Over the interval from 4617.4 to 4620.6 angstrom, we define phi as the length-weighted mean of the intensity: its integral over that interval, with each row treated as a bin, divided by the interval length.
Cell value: 5.20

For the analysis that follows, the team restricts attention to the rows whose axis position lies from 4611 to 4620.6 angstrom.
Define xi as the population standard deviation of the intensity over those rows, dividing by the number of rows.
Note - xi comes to 0.23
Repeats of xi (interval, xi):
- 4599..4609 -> 0.13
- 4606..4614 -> 0.31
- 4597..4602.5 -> 0.17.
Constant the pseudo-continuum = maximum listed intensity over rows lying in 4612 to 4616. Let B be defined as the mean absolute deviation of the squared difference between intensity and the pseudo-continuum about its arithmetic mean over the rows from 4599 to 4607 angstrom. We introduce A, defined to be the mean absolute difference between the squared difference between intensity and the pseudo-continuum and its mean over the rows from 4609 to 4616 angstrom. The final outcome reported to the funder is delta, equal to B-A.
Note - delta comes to 0.05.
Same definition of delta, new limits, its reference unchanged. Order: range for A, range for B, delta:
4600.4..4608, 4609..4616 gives -0.01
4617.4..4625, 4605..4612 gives 0.18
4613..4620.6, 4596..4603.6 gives 0.07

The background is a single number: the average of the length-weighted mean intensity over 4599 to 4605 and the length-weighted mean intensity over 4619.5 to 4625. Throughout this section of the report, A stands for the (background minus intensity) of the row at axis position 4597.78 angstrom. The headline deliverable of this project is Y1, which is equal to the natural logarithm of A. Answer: -0.9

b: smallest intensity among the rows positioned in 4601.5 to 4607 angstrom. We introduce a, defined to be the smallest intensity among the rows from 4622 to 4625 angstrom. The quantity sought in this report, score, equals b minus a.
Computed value -0.40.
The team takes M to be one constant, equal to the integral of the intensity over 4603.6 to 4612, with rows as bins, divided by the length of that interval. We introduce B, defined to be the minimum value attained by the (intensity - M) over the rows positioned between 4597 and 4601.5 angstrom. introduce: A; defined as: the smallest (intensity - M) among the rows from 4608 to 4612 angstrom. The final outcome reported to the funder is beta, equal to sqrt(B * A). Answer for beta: 0.22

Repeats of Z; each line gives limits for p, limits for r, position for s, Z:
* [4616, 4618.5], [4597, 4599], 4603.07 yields 4.4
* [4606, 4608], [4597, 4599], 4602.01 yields 4.7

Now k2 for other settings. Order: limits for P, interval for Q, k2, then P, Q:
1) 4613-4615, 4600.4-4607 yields 25.7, 5.3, 4.83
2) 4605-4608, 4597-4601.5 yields 23.2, 4.7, 4.89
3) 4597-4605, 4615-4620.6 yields 24.8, 4.9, 5.10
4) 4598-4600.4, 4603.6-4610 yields 23.7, 4.9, 4.83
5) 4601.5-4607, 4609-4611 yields 24.6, 4.8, 5.17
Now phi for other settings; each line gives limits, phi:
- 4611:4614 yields 5.48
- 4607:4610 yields 4.91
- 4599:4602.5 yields 4.97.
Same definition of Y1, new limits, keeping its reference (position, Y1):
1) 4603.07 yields -1.5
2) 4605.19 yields -1.0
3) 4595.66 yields -0.6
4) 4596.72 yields -0.8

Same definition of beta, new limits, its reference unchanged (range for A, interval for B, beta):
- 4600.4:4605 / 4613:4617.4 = 0.08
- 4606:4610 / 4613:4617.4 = 0.08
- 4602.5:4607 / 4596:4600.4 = 0.32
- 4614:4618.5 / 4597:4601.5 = 0.11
